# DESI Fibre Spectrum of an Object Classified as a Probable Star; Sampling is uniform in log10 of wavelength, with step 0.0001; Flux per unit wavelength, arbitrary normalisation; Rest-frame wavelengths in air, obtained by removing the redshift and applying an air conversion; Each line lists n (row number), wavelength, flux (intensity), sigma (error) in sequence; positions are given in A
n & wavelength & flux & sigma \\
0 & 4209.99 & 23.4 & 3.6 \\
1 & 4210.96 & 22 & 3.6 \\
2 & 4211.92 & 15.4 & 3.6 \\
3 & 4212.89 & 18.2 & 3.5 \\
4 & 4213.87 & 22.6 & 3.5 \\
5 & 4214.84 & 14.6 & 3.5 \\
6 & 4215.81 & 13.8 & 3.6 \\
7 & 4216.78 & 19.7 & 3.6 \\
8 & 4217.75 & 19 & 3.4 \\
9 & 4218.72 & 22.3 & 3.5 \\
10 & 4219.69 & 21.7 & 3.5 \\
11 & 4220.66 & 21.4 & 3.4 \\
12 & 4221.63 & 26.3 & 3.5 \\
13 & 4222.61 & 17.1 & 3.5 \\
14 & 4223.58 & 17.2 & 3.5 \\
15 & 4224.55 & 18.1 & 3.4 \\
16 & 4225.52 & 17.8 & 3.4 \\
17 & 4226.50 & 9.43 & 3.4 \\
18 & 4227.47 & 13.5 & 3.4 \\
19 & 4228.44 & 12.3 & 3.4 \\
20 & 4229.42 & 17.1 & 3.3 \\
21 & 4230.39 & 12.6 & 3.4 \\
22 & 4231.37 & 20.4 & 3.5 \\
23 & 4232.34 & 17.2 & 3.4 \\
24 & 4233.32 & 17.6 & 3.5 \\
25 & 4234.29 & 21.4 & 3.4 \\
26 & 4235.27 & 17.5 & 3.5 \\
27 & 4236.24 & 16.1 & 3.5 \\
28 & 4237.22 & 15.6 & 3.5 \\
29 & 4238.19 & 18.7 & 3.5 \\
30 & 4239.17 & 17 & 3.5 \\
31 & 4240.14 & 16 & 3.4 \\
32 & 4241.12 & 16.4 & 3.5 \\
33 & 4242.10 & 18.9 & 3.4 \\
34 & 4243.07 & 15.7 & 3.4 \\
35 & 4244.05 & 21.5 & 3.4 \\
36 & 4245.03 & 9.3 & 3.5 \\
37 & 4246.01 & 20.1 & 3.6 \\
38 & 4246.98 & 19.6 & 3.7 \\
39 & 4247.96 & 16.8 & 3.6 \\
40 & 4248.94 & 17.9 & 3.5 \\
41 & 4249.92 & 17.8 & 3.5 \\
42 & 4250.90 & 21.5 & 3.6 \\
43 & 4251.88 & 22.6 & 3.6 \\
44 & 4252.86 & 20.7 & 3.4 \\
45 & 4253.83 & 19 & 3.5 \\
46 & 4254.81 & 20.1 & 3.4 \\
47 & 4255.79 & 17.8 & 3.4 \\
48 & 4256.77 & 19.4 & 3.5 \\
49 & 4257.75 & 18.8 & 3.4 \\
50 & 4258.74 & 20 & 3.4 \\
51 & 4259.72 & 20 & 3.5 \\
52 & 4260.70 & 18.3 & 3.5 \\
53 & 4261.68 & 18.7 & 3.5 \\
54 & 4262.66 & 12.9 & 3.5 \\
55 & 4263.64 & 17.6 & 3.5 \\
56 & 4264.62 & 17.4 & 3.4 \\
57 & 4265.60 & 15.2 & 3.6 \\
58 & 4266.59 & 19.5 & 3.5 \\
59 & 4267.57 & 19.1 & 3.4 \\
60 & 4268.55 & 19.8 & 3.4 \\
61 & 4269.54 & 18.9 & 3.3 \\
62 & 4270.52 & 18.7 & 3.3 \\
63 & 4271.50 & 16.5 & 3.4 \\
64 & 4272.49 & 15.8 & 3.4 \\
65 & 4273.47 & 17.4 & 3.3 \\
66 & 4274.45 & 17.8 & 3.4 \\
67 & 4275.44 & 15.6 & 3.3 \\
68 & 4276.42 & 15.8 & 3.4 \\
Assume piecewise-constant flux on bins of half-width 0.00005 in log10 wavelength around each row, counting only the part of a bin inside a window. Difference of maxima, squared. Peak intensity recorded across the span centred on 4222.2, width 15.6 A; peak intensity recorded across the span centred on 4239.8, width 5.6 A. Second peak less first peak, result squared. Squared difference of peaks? 55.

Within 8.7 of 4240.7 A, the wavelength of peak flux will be 4244.05 A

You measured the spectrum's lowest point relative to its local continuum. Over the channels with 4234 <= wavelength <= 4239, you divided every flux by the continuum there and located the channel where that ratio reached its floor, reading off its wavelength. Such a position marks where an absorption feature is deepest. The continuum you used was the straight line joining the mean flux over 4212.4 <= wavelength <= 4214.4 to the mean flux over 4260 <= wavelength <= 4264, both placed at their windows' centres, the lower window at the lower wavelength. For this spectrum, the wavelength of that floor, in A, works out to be 4237.22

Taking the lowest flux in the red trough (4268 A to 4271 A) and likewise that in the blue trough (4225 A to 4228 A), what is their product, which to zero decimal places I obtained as 176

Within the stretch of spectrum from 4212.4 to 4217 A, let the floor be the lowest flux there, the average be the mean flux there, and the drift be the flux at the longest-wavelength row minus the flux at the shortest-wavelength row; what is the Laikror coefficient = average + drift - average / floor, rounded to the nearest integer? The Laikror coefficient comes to 18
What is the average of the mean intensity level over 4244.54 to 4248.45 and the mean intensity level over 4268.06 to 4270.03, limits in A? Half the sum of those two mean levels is 17.9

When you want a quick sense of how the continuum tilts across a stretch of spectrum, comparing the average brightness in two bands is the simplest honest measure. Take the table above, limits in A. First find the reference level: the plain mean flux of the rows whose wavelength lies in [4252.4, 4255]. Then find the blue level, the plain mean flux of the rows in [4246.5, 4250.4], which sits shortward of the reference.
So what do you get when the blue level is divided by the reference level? 0.90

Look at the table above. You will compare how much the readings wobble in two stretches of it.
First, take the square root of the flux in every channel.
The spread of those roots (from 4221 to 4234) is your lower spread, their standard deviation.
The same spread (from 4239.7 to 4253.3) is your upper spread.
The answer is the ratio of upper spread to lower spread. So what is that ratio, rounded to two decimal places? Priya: 0.84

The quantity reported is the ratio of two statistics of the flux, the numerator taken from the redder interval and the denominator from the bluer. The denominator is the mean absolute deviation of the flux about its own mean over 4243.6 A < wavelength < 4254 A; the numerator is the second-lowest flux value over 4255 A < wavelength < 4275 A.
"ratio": 6.2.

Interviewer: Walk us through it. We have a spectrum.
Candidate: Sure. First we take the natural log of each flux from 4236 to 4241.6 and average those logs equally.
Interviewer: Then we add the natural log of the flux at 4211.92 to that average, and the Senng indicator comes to 5.5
